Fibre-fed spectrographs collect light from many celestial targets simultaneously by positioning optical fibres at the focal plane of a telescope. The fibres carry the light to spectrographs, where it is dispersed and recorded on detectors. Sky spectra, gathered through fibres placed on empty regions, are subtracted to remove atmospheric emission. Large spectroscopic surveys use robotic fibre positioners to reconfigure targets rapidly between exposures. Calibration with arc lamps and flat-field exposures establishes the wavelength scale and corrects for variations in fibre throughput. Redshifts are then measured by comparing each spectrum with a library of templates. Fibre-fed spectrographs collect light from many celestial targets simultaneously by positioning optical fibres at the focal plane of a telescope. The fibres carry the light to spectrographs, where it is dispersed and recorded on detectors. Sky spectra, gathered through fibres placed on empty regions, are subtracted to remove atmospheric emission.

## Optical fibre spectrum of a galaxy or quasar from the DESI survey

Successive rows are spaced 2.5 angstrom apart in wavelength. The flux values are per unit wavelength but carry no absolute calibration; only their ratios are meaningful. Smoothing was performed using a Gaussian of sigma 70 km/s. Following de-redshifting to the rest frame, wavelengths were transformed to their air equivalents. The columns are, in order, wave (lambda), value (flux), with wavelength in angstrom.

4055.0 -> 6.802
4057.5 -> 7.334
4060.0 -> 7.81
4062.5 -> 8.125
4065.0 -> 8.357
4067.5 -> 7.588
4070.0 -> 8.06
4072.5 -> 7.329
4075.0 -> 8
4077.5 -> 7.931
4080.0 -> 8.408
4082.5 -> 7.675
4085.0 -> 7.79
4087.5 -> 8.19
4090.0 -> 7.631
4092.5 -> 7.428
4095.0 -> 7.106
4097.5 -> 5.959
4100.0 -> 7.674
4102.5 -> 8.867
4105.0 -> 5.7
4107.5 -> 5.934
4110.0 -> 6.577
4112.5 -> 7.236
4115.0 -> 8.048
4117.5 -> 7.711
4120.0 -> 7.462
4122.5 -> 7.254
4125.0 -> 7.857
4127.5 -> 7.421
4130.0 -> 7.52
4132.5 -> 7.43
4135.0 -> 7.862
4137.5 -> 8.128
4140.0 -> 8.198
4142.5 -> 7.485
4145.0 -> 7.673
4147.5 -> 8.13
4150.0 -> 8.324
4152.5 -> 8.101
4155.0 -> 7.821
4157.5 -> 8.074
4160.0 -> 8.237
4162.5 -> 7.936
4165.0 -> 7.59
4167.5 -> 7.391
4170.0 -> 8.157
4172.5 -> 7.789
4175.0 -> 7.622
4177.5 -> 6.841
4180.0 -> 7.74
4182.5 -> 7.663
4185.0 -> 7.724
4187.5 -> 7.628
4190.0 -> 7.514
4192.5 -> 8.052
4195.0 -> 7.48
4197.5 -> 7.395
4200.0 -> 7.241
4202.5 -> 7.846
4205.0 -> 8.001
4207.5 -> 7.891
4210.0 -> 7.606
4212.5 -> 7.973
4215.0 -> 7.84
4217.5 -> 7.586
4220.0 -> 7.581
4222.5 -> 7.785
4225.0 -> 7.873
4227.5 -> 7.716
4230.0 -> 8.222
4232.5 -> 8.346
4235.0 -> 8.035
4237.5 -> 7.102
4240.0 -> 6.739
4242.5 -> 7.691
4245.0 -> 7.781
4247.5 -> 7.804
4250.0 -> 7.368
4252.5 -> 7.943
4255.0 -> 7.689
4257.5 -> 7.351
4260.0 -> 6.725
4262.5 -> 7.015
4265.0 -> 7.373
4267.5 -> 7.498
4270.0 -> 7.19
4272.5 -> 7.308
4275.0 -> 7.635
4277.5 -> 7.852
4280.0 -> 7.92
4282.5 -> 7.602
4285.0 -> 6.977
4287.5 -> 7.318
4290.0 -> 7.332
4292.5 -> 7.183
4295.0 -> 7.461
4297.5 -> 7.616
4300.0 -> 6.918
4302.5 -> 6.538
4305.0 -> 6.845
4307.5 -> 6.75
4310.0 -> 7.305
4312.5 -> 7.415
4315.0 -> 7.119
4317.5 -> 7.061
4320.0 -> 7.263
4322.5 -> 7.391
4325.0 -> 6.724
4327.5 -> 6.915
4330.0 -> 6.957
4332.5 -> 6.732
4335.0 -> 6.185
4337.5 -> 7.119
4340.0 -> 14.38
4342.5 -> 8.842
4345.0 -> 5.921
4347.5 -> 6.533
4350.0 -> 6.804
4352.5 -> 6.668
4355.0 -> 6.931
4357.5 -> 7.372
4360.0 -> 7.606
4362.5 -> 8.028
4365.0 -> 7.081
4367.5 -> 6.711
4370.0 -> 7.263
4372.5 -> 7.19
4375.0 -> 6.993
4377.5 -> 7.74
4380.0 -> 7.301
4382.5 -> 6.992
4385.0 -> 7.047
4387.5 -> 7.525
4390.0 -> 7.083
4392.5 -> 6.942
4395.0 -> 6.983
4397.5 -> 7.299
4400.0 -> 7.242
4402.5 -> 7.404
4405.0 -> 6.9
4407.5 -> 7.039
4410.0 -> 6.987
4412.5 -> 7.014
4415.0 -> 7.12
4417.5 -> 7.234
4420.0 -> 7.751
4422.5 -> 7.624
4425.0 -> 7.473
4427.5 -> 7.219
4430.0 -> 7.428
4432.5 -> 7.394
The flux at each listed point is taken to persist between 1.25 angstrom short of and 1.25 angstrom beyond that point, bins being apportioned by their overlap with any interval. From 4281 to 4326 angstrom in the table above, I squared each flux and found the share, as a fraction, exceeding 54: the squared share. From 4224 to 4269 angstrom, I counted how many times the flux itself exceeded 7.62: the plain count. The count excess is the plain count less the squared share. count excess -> 9.7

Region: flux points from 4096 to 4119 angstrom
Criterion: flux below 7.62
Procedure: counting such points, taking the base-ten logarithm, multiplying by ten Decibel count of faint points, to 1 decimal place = 7.0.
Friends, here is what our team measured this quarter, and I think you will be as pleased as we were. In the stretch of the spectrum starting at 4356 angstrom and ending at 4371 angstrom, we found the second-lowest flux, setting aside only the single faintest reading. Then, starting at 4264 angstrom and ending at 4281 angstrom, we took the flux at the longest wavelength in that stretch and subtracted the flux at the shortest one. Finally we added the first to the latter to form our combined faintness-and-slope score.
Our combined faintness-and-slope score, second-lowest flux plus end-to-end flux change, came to 7.6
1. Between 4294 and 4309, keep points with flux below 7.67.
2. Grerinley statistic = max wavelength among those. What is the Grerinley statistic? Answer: 4307.5 angstrom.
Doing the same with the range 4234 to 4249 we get 4240.0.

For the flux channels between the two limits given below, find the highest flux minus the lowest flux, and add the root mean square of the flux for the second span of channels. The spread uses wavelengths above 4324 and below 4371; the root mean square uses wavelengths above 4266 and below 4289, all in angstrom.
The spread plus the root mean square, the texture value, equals 16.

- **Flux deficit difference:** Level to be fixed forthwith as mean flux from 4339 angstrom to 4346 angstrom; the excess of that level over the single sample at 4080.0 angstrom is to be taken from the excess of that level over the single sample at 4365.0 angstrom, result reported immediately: 1.3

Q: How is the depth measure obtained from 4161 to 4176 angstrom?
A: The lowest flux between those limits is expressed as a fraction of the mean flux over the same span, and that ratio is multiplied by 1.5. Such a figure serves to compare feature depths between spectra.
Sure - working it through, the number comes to 1.43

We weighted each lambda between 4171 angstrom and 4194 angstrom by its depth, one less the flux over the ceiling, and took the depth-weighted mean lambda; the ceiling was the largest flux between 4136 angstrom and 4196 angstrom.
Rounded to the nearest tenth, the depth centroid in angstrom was 4181.6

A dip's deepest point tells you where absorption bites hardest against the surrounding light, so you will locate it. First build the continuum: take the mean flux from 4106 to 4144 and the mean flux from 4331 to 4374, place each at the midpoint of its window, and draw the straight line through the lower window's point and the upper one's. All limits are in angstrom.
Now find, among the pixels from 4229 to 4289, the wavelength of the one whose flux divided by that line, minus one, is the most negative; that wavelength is 4260.0 angstrom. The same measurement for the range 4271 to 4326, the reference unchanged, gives 4302.5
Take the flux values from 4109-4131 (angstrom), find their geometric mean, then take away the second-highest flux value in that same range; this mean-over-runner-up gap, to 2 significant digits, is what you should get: -0.41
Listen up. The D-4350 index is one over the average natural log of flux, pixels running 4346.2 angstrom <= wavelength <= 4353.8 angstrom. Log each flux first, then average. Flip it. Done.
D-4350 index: 0.527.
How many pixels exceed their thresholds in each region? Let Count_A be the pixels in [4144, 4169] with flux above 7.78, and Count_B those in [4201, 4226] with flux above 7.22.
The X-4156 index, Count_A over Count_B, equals 0.70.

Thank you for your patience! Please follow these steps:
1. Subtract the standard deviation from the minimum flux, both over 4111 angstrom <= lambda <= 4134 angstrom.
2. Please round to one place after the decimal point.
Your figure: 7.0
